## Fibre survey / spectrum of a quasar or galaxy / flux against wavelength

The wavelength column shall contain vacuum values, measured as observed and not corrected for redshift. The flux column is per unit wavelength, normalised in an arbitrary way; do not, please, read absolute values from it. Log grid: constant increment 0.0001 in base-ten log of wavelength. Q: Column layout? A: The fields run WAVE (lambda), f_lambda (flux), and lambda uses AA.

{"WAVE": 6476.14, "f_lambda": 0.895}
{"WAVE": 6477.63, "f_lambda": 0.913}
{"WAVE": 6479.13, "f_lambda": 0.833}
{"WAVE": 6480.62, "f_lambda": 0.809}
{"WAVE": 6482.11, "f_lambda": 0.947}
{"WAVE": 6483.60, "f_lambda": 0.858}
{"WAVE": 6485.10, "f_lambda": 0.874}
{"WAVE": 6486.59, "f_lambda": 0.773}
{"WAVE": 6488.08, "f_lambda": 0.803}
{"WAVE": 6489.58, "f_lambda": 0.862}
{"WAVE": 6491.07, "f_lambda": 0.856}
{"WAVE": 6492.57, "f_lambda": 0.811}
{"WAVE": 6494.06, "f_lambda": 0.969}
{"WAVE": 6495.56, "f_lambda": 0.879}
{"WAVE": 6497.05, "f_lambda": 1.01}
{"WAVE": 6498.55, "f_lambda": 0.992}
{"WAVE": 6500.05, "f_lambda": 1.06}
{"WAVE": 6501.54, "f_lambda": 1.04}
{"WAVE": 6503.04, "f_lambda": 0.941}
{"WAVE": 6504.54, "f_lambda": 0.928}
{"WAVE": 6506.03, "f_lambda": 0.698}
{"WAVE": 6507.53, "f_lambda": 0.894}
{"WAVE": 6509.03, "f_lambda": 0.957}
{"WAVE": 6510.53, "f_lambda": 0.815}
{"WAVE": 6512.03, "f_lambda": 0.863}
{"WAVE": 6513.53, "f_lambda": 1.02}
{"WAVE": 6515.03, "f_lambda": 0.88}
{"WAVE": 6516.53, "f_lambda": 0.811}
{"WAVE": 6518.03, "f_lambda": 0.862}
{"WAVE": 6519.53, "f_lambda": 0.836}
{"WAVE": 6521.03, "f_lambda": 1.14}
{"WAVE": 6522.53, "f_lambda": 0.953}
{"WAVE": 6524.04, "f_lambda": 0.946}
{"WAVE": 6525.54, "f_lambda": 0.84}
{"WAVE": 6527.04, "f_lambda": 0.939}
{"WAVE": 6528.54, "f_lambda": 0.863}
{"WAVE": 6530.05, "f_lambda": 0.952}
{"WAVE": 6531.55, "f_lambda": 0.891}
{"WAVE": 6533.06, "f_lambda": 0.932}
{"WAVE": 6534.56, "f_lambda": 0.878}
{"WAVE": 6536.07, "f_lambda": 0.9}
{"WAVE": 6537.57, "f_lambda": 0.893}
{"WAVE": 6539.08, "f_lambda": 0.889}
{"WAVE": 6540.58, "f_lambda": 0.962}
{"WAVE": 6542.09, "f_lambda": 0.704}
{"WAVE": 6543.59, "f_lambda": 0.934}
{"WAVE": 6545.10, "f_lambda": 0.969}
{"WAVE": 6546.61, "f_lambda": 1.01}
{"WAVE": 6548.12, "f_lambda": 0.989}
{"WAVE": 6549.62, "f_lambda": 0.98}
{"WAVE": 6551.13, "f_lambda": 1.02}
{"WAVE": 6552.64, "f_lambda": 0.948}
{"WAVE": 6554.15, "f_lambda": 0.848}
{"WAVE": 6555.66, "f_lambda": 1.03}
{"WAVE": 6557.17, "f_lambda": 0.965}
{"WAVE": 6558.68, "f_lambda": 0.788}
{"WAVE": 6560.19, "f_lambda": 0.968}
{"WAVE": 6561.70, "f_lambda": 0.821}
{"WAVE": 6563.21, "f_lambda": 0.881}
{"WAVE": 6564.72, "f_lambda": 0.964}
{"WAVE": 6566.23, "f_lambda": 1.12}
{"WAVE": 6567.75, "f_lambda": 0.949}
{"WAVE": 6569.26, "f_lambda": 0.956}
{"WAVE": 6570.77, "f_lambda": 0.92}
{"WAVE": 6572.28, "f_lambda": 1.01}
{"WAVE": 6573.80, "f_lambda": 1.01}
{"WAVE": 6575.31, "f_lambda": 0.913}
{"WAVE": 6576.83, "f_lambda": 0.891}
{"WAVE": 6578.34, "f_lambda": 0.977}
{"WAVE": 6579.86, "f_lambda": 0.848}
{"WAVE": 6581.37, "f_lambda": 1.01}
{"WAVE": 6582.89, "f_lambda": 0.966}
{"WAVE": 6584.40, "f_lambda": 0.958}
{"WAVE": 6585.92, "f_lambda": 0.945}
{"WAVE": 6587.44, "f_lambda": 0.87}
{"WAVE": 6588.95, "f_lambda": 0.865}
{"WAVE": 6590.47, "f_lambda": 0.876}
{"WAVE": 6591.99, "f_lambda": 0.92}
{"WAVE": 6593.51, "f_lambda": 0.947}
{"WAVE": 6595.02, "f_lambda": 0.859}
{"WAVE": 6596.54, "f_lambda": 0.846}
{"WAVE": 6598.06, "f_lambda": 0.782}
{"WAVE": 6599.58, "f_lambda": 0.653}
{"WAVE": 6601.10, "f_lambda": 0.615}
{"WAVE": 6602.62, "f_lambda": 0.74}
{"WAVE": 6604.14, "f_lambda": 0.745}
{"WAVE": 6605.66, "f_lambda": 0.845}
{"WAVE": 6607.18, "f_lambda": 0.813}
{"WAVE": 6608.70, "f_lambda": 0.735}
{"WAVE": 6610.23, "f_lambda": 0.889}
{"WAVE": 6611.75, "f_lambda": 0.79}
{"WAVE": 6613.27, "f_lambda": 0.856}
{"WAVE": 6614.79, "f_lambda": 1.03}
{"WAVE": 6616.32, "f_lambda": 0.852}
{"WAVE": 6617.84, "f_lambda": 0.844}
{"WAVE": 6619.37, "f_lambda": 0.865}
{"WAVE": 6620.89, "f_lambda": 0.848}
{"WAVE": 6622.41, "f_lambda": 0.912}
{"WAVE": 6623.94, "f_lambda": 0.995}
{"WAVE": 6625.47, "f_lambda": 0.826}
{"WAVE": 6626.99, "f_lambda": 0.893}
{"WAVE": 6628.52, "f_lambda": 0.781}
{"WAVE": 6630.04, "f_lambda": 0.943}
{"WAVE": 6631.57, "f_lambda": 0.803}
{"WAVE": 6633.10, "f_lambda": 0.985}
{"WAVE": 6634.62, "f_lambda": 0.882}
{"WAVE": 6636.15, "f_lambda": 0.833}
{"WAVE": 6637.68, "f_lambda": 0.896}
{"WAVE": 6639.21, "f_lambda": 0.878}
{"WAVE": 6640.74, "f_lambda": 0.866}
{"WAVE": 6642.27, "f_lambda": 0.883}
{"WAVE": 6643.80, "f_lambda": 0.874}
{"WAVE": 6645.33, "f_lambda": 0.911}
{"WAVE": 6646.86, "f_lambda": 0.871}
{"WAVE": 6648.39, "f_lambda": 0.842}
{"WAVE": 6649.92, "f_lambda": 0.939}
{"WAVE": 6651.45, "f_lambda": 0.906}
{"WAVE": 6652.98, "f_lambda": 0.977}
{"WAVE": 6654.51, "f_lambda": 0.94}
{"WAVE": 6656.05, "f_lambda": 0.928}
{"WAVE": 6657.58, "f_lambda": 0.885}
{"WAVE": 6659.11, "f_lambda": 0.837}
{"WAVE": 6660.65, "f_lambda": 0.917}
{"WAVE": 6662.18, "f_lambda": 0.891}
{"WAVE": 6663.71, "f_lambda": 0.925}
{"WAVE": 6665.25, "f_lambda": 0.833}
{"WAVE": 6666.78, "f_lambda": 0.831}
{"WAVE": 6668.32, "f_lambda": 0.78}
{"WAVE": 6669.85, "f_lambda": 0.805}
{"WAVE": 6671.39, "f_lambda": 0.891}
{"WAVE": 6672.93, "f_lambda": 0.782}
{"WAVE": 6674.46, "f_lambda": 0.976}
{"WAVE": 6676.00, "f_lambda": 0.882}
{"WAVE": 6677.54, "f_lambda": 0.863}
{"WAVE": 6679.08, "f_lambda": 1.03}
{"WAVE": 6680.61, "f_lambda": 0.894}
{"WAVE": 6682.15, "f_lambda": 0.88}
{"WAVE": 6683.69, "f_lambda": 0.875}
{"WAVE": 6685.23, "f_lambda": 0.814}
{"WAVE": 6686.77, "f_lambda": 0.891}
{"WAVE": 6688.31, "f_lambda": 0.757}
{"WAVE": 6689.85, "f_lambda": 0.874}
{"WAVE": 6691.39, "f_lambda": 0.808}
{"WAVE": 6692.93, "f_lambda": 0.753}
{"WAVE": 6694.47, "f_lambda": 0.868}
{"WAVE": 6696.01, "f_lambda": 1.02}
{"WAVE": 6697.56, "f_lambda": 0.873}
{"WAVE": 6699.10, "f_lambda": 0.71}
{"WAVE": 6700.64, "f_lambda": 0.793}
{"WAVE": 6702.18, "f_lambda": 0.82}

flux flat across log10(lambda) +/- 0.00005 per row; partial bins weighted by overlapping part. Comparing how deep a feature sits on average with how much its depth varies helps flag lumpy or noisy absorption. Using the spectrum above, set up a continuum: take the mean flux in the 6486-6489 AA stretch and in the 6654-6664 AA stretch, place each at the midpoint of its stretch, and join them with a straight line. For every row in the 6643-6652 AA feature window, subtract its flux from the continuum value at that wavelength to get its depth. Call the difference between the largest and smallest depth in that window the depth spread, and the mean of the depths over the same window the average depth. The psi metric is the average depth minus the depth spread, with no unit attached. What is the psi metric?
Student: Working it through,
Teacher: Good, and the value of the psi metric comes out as -0.09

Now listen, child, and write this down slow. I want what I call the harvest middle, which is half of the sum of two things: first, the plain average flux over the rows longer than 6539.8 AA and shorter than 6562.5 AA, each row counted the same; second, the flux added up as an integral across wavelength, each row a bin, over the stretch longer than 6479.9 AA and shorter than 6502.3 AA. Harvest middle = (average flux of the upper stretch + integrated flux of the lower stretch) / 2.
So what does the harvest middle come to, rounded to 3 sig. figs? 10.6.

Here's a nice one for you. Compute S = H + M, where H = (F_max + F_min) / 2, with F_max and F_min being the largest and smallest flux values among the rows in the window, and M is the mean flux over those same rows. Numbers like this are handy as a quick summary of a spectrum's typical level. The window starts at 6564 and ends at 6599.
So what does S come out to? 1.88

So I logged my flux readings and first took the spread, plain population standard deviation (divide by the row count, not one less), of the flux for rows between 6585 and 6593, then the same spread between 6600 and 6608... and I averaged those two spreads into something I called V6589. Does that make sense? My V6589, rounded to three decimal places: 0.055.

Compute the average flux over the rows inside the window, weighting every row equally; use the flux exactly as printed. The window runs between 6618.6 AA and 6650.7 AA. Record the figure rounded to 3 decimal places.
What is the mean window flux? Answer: 0.882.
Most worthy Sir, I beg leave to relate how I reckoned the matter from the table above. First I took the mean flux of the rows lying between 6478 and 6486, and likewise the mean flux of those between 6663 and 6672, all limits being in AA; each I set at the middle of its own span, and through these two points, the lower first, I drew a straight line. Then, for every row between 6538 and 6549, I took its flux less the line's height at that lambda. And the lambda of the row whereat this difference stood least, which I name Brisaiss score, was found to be 6542.09 AA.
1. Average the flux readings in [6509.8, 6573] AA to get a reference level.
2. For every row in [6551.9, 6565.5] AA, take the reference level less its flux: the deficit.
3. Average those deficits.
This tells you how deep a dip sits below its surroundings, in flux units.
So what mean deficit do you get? 0.01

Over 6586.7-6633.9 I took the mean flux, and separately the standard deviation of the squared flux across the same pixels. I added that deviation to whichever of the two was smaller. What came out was 0.30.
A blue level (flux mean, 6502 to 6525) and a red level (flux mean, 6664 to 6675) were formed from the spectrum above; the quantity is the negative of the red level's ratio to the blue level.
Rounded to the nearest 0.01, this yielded -0.93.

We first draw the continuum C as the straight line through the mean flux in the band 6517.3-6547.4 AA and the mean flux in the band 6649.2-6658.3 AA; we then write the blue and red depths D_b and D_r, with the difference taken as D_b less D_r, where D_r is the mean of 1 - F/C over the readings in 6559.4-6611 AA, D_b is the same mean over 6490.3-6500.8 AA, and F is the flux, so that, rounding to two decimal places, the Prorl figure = -0.07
